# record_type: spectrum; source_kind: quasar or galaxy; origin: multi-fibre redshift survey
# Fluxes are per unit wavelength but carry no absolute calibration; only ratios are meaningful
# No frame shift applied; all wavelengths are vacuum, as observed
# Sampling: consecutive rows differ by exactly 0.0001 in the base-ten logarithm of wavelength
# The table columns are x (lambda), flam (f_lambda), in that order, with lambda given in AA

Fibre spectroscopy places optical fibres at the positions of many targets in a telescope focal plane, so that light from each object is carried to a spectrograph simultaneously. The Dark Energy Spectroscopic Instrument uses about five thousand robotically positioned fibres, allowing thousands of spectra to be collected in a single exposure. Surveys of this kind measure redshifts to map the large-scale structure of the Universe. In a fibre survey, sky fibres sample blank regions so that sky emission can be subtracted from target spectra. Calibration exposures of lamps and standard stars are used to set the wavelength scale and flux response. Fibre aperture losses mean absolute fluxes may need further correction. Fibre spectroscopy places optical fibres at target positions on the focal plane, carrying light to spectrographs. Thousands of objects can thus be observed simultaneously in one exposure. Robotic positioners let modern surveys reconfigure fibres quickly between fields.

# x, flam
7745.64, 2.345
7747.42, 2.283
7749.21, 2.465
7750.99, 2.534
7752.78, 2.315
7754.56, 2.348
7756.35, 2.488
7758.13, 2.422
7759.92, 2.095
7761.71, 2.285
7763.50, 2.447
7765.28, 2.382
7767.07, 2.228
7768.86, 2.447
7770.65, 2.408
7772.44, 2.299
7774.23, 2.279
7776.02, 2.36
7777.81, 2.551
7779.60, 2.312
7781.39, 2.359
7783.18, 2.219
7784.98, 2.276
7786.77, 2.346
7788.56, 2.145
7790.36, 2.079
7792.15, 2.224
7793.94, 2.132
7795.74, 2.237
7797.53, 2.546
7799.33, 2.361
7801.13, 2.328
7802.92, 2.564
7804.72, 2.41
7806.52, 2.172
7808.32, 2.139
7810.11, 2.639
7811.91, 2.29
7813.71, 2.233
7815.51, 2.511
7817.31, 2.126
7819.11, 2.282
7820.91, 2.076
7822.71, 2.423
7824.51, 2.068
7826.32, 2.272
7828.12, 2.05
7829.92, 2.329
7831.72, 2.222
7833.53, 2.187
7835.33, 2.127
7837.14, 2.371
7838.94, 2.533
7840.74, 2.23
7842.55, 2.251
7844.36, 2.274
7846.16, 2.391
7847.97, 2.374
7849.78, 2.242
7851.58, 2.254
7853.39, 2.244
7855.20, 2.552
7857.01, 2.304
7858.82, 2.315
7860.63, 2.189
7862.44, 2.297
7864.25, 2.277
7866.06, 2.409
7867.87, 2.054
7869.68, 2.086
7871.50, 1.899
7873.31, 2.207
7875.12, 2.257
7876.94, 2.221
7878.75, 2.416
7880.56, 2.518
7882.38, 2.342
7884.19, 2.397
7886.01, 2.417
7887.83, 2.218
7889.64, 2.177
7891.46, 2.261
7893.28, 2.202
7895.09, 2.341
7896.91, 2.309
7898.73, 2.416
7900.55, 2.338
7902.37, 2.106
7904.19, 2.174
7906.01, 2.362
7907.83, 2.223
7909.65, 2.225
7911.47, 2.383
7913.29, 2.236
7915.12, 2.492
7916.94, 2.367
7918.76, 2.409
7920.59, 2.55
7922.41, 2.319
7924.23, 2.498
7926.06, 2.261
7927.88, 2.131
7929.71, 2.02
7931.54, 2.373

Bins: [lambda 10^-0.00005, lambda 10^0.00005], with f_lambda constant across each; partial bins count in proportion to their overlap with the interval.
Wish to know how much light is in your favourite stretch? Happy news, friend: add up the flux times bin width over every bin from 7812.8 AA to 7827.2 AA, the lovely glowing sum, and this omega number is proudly 32.4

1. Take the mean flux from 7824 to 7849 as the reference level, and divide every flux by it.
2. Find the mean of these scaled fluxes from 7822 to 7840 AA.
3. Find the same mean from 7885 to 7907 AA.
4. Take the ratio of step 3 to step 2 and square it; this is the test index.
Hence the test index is 1.02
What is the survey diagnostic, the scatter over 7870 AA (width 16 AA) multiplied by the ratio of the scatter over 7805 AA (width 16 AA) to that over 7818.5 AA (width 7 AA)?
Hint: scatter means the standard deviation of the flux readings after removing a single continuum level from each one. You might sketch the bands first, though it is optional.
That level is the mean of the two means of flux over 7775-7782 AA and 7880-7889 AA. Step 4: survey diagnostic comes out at 0.14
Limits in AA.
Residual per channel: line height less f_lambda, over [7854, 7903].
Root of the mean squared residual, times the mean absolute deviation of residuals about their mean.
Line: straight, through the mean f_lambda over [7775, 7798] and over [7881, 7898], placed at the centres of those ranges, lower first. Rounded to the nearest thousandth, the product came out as 0.015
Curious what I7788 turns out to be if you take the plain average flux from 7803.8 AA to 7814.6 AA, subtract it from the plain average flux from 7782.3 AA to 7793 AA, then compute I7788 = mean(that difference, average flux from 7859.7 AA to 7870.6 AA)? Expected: 1.06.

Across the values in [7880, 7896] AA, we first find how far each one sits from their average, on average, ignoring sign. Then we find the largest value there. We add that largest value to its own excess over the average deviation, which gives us 4.94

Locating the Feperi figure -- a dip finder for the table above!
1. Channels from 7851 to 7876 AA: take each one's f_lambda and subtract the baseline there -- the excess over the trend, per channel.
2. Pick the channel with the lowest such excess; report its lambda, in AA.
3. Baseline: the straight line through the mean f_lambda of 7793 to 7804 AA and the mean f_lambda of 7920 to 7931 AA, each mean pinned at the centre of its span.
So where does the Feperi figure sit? 7871.50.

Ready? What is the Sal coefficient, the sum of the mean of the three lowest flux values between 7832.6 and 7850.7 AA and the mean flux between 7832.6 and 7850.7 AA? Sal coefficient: 4.48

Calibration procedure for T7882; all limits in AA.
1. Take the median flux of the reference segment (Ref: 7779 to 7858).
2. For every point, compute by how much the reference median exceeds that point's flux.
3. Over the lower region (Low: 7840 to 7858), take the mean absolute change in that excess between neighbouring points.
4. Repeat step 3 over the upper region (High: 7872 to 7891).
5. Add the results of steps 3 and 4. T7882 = 0.20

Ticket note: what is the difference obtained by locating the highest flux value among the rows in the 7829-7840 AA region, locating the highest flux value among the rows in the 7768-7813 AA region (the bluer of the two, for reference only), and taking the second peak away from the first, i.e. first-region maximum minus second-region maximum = -0.11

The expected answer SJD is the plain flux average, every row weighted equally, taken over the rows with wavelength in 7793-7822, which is 2.32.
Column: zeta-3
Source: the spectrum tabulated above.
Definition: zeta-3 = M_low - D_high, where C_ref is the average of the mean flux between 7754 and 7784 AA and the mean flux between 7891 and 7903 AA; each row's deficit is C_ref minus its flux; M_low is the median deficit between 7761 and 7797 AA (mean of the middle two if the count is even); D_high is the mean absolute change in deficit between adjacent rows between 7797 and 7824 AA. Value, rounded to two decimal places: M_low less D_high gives -0.20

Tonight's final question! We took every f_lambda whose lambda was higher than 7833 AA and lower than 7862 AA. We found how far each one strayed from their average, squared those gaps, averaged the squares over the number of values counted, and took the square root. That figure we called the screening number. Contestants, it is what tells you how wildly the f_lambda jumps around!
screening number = 0.1141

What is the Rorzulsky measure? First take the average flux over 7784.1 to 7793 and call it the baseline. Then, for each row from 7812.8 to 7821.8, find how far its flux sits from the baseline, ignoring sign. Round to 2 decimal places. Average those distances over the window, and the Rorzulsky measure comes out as 0.12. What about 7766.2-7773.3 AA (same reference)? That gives 0.13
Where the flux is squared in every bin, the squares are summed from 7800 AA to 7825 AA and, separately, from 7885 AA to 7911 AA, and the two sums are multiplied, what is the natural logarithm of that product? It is 8.59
